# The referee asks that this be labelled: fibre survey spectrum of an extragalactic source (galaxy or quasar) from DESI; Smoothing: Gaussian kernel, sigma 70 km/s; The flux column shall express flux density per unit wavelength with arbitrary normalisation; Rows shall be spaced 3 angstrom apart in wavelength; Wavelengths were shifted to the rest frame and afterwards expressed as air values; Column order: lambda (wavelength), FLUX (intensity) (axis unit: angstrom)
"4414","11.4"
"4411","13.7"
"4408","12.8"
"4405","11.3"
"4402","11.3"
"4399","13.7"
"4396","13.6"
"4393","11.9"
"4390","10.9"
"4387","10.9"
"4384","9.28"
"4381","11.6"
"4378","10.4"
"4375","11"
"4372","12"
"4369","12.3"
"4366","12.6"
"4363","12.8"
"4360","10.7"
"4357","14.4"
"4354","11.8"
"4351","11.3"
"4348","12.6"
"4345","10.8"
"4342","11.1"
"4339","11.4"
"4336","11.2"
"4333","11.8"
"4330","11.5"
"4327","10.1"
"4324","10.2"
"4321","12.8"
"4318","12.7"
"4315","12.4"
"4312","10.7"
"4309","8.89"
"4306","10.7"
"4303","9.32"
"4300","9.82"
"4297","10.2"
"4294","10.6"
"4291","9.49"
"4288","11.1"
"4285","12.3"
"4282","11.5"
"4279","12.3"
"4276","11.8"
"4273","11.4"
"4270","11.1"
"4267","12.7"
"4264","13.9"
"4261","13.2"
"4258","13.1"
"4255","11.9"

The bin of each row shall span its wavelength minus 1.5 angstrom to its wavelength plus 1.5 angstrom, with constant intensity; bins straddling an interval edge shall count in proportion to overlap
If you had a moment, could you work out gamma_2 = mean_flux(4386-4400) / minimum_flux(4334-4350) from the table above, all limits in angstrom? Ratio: 1.13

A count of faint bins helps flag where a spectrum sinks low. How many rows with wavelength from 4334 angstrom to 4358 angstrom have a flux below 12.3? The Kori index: 6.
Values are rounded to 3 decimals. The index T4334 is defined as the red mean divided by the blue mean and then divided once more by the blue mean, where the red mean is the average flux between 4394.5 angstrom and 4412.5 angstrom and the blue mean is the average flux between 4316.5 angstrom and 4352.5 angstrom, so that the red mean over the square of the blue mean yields 0.097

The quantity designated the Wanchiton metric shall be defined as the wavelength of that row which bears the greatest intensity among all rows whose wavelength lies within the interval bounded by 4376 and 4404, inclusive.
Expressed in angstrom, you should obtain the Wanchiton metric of 4399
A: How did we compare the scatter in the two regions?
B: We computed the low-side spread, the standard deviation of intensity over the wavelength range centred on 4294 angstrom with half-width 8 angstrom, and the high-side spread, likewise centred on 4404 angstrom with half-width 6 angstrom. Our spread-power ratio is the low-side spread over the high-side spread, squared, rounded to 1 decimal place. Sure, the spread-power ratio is 0.3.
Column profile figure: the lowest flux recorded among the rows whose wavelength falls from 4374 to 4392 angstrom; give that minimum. 9.28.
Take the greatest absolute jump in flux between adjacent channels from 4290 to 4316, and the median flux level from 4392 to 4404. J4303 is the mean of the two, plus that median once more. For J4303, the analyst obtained 20.0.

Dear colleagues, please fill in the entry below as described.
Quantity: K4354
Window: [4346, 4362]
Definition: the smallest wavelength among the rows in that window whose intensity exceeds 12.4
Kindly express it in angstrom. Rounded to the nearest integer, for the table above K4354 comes 4348 angstrom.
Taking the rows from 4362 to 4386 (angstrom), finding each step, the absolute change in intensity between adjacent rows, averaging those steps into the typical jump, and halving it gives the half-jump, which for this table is 0.42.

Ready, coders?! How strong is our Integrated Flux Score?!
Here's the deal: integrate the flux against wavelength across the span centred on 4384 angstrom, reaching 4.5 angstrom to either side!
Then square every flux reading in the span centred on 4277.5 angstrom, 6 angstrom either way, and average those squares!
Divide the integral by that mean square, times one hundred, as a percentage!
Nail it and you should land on 69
